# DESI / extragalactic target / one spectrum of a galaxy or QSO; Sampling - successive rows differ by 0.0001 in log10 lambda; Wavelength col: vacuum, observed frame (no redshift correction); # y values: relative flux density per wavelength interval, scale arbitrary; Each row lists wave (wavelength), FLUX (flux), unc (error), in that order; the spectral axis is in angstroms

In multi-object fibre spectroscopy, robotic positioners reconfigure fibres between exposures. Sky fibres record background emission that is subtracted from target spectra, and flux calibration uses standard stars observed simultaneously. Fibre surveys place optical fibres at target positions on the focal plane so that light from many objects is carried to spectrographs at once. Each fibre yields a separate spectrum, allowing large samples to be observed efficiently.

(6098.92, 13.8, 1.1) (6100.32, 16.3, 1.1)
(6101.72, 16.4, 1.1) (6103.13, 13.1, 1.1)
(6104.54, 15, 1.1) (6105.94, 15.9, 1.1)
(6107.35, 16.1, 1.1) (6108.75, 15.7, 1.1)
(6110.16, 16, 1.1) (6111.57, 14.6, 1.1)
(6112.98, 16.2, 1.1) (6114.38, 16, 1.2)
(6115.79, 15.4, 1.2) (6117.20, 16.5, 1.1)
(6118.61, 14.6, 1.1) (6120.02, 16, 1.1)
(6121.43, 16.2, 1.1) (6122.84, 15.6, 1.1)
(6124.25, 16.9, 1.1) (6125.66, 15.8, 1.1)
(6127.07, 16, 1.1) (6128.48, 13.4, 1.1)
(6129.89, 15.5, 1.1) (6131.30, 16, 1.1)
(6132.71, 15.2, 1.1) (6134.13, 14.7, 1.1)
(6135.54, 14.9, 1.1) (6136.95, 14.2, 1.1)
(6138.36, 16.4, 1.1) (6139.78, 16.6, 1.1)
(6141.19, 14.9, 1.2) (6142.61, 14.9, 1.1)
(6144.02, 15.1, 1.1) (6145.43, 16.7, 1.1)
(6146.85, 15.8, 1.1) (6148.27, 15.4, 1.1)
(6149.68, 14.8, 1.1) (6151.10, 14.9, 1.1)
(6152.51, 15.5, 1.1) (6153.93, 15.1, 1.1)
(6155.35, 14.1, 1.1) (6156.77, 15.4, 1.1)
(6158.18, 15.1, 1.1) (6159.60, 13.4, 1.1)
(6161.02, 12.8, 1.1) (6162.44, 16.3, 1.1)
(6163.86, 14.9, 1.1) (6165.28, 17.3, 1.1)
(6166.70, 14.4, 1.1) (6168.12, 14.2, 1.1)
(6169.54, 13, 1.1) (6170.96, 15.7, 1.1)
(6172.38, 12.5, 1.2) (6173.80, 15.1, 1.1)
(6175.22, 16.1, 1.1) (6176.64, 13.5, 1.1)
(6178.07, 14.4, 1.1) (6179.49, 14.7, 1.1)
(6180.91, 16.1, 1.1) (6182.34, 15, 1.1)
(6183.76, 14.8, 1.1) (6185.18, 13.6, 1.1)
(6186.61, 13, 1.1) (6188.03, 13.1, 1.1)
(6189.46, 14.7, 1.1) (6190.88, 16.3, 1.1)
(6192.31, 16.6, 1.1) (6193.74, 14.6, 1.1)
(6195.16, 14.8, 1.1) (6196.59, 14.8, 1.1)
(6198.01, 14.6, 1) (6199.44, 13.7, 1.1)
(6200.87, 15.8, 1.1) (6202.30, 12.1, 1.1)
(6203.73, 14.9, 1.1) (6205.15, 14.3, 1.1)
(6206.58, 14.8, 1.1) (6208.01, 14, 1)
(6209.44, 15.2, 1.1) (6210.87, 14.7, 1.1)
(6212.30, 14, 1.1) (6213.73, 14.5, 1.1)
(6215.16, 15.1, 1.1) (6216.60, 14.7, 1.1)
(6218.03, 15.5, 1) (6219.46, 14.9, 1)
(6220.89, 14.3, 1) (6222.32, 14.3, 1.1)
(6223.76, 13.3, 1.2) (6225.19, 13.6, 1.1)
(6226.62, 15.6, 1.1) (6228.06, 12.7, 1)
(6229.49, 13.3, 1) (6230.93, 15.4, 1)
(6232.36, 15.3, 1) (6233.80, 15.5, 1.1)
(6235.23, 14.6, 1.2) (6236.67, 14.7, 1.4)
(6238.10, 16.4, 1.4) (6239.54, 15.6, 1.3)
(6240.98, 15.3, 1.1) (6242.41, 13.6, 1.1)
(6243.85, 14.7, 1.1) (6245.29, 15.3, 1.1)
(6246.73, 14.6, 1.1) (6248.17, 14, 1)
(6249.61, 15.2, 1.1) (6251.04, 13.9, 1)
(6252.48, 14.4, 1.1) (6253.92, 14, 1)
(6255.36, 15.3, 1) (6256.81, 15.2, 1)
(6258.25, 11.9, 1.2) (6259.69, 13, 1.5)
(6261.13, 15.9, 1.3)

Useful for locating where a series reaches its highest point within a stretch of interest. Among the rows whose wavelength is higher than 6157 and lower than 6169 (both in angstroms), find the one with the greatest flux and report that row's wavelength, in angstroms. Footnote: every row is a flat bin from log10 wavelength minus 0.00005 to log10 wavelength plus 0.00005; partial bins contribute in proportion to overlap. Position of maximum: 6165.28 angstroms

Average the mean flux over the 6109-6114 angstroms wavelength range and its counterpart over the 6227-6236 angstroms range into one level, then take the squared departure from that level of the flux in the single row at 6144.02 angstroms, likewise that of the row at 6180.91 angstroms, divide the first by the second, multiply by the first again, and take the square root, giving 0.0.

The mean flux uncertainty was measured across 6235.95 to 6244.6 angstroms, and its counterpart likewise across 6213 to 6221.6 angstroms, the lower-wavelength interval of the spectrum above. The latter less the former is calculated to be -0.183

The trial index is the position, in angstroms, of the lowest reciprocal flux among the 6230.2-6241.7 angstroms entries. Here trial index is 6238.10 angstroms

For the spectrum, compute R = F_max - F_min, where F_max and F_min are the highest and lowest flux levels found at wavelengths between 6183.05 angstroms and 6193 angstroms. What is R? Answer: 3.6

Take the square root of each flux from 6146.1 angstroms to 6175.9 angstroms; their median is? 3.89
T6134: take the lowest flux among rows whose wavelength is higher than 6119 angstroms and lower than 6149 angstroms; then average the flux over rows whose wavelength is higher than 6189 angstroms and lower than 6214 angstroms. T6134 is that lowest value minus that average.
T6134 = -1.3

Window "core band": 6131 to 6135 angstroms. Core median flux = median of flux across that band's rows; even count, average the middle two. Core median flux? 15.2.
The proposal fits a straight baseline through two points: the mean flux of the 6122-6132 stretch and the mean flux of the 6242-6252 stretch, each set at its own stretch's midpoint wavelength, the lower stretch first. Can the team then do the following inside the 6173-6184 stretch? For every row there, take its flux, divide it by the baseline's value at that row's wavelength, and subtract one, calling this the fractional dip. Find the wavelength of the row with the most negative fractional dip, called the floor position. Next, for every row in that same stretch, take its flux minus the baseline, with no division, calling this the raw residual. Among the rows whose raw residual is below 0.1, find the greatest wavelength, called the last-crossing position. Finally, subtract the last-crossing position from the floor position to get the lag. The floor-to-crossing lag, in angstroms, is -7.1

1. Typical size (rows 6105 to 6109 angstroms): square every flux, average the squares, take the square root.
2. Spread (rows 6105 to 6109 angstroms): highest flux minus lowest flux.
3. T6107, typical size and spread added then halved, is 8.2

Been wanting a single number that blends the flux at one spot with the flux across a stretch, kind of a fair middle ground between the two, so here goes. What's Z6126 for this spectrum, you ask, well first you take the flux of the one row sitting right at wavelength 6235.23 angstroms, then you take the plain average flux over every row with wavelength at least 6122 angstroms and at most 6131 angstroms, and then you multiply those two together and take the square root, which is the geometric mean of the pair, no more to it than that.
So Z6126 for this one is 15.1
